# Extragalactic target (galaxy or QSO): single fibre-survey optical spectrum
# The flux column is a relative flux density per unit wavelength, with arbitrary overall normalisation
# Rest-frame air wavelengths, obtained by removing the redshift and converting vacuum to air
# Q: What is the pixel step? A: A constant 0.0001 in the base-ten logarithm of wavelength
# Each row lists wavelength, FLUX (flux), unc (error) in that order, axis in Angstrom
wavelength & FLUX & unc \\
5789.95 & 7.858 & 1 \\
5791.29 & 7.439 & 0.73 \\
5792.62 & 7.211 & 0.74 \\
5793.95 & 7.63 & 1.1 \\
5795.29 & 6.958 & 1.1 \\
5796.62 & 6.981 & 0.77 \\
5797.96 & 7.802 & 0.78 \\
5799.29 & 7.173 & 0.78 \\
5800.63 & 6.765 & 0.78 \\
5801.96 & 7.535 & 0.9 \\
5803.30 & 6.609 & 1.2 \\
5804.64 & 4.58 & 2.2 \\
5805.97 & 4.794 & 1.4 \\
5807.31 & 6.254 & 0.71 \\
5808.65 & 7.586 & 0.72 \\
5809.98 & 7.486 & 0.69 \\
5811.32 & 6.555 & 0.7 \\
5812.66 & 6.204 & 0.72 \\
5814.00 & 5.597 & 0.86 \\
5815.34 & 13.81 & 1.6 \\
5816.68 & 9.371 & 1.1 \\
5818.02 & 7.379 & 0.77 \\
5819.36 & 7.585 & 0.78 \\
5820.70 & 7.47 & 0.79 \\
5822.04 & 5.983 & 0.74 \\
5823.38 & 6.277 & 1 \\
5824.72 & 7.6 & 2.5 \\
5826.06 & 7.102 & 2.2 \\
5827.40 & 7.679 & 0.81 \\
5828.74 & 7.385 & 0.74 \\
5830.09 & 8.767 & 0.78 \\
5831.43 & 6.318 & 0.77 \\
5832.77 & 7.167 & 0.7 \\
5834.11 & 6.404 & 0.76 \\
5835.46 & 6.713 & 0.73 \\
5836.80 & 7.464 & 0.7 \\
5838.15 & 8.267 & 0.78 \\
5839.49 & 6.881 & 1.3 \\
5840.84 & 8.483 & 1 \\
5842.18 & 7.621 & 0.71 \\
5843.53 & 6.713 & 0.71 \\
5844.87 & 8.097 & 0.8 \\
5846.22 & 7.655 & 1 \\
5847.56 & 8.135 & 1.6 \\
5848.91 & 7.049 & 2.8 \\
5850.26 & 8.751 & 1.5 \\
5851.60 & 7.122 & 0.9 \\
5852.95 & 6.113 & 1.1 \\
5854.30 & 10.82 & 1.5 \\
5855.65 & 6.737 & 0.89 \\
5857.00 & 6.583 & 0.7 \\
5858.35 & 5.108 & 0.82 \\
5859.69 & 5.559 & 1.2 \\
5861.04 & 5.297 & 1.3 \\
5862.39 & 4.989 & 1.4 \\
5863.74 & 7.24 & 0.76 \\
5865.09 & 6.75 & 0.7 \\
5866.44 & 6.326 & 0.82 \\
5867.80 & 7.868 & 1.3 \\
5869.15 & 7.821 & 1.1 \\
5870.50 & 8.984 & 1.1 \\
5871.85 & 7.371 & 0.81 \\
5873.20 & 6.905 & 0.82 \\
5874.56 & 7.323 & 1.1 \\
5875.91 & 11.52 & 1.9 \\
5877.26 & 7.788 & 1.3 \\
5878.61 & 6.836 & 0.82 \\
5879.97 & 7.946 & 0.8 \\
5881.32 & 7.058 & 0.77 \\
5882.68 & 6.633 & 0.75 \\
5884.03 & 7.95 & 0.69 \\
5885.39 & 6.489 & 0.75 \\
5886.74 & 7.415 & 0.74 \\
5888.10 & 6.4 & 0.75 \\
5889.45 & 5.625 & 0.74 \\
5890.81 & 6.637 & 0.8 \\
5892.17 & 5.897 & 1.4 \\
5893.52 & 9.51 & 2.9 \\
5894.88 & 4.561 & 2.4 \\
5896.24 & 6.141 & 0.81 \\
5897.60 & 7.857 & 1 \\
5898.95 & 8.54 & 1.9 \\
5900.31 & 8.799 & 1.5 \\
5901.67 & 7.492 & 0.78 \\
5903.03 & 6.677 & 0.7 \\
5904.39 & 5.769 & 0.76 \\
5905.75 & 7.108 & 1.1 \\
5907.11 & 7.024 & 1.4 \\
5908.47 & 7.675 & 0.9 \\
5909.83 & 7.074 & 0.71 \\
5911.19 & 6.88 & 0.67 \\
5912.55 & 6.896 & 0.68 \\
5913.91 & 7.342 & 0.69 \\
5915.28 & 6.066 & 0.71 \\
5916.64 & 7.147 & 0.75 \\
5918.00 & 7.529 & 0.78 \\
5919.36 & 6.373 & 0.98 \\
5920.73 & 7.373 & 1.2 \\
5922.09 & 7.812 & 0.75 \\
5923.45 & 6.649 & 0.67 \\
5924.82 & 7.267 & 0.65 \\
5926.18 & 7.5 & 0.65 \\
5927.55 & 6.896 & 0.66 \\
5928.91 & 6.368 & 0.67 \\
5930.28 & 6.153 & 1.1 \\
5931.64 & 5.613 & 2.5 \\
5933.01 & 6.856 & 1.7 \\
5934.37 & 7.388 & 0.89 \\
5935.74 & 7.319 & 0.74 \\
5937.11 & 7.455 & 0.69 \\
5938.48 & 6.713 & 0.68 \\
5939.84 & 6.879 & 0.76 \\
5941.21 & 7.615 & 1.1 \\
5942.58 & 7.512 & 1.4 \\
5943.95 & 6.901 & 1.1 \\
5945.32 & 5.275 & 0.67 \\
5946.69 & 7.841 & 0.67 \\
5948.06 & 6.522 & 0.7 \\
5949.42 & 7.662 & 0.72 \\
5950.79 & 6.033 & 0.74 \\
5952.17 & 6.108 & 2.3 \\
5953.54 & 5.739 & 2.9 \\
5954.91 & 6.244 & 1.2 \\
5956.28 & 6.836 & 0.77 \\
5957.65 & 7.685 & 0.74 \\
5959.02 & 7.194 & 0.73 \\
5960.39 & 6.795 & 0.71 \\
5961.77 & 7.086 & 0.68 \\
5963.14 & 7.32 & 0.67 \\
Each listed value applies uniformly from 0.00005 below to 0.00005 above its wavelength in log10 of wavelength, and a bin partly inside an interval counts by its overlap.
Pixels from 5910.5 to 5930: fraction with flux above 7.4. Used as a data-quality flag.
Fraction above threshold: 0.21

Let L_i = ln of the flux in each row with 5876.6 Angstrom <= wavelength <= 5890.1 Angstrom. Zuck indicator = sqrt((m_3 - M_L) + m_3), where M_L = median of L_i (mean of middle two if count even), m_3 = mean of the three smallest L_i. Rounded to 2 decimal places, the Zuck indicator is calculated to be 1.30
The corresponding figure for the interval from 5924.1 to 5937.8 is 1.28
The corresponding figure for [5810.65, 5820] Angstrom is 1.27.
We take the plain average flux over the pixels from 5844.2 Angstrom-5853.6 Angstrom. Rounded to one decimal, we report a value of 7.6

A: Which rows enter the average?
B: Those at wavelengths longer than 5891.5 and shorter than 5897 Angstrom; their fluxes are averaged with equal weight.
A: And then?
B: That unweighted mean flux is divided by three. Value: 2.18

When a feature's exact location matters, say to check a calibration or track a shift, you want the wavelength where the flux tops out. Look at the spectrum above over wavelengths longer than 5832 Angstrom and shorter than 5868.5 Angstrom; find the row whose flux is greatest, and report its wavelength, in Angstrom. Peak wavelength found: 5854.30 Angstrom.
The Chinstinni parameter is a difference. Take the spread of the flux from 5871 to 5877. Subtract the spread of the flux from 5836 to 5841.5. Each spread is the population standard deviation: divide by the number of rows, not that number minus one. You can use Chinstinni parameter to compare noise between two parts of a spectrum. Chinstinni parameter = 1.2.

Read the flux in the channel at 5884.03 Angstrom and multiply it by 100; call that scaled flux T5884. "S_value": 795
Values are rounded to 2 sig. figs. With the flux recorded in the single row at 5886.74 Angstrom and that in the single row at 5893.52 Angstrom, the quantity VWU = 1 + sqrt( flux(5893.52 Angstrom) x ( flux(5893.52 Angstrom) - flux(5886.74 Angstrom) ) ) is 5.5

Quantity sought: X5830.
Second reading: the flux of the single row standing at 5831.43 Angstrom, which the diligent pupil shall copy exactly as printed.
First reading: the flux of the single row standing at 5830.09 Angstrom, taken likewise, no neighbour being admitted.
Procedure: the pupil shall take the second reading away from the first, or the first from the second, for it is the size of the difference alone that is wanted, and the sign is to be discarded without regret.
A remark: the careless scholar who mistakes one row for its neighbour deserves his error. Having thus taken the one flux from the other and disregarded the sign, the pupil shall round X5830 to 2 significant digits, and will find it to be 2.4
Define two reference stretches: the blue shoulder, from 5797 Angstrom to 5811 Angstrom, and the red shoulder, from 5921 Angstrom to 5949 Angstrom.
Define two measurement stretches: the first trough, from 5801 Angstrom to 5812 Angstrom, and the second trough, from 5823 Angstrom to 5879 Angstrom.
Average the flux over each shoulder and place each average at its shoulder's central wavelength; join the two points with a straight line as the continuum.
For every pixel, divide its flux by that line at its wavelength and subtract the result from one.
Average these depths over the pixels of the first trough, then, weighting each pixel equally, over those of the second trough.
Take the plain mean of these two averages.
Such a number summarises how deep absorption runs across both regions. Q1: -0.024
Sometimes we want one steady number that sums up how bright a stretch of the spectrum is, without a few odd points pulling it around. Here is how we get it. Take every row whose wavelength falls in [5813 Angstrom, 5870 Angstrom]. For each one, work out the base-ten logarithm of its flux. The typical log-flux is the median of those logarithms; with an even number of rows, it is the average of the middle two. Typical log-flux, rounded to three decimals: 0.858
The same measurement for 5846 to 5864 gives 0.838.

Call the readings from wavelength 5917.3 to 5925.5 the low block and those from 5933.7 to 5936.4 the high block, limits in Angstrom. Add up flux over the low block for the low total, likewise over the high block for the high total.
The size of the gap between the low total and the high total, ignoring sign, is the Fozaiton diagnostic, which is 28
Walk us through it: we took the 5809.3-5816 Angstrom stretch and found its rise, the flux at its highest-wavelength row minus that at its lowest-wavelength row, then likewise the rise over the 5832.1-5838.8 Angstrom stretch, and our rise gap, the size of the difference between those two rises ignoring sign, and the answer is 5.2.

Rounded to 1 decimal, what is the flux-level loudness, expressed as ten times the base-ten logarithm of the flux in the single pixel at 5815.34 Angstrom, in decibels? 11.4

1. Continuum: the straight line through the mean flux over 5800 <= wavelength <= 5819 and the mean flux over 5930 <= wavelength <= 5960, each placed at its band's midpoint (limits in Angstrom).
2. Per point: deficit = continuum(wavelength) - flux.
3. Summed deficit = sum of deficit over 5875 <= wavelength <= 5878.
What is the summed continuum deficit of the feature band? -5.3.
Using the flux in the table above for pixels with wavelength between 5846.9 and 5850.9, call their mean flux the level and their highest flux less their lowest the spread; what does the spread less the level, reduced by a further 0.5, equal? -6.8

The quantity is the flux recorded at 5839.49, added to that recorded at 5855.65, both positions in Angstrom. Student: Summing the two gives 13.6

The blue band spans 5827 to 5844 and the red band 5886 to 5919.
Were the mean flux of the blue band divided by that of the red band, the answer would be 1.05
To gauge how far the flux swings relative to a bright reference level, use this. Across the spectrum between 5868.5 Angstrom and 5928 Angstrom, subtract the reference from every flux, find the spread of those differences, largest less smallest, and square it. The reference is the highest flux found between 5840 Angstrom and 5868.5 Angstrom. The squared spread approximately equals 48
